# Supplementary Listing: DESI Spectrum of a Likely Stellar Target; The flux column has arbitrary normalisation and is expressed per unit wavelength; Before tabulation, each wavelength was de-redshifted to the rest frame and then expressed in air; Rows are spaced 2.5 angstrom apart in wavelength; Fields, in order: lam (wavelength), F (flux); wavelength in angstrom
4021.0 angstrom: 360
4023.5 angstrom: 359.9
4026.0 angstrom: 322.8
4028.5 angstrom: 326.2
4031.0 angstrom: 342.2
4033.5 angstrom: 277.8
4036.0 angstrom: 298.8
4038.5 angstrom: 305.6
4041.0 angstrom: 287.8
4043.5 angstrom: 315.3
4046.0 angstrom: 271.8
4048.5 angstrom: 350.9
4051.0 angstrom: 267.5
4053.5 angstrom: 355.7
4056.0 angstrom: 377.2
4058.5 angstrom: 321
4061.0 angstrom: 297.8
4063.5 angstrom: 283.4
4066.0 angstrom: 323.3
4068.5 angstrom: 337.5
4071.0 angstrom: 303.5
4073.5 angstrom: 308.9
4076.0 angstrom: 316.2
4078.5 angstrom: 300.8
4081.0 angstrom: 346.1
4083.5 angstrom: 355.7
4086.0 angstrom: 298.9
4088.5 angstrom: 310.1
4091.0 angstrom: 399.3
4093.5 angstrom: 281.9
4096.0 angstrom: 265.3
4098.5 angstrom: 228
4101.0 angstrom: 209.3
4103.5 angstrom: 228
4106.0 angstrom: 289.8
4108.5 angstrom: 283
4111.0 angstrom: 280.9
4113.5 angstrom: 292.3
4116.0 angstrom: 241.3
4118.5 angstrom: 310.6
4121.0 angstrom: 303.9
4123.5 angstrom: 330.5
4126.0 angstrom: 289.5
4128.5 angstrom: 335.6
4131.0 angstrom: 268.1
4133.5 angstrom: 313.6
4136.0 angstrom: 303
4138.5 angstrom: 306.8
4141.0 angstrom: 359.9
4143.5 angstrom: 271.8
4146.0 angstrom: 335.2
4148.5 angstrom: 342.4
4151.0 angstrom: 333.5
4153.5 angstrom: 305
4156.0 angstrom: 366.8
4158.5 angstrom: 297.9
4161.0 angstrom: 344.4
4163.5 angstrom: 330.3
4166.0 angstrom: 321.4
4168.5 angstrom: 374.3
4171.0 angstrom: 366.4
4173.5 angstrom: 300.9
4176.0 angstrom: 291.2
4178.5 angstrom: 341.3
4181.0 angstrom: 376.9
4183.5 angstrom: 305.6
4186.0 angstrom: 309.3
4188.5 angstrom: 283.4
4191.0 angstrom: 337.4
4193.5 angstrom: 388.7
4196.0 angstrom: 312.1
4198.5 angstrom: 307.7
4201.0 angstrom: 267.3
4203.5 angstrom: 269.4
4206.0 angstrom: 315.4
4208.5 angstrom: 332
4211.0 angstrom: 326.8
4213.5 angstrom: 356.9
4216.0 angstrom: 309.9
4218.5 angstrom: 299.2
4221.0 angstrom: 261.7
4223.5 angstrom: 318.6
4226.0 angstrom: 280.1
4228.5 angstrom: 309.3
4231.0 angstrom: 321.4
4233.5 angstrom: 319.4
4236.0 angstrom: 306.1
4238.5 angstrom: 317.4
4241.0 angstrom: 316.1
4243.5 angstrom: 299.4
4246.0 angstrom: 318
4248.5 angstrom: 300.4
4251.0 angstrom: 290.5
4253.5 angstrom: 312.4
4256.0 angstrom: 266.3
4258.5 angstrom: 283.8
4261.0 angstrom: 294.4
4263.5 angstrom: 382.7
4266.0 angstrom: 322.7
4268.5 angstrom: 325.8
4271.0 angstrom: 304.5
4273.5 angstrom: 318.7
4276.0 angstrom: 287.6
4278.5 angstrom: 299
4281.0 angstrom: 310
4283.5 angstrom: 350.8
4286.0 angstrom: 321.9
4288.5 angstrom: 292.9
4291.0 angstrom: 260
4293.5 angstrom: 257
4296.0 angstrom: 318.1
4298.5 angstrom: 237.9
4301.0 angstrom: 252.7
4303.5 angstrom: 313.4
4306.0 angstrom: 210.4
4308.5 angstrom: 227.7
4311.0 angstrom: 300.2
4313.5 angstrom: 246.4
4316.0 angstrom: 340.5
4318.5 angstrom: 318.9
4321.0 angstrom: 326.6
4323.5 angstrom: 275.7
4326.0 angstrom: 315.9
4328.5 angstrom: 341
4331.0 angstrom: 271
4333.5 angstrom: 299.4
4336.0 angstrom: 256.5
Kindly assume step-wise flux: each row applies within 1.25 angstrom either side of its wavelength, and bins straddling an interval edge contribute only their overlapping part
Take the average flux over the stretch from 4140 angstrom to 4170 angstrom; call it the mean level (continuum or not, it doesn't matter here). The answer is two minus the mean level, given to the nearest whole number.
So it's -330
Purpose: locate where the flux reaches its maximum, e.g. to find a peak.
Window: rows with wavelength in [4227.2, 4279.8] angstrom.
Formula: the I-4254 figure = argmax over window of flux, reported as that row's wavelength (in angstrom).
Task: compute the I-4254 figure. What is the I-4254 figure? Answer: 4263.5 angstrom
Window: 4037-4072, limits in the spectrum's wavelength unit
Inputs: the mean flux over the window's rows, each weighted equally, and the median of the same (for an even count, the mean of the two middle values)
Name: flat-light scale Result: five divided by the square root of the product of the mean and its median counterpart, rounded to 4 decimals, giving 0.0160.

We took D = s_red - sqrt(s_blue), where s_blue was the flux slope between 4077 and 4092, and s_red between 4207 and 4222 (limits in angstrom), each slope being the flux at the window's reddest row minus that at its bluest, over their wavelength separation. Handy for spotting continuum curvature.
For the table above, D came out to -8.4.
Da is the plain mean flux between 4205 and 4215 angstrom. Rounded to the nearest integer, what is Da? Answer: 333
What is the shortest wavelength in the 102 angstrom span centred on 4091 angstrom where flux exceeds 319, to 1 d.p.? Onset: 4048.5 angstrom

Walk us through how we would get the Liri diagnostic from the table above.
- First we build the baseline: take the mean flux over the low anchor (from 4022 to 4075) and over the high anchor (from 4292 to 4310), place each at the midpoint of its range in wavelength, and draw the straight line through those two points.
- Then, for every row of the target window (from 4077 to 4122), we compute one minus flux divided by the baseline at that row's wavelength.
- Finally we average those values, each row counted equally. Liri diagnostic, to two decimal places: 0.05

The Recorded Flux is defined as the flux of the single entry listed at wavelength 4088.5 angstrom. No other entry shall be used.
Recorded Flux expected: 310.1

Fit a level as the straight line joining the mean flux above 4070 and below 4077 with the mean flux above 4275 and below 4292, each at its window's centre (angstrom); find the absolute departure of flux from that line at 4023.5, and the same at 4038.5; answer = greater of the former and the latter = 49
